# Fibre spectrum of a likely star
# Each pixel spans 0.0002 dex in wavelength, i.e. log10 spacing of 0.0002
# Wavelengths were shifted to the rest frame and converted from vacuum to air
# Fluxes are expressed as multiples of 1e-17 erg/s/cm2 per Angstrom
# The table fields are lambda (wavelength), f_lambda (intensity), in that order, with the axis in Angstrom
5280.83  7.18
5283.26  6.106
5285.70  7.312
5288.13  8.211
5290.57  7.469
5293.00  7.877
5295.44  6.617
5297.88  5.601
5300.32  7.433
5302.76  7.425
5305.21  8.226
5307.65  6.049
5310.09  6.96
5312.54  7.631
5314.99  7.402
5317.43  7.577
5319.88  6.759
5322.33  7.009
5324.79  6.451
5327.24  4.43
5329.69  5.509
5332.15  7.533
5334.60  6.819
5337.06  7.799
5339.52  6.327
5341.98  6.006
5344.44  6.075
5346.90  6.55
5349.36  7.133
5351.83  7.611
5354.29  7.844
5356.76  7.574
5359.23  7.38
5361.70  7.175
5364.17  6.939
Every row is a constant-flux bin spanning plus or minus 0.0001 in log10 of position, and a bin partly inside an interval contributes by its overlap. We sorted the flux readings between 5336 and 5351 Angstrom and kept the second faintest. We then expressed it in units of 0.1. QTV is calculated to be 61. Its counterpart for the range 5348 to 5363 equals 72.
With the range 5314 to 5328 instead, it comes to 65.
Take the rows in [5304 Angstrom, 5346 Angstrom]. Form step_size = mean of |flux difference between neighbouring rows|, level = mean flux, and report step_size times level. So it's 6.1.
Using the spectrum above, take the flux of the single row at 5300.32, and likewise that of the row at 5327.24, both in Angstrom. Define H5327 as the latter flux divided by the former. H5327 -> 0.60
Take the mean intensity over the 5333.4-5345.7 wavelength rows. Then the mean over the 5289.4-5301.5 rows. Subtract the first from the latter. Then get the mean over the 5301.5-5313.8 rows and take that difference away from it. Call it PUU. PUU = 6.86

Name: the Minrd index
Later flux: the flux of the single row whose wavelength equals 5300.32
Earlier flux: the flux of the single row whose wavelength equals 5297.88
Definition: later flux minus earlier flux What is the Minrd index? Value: 1.8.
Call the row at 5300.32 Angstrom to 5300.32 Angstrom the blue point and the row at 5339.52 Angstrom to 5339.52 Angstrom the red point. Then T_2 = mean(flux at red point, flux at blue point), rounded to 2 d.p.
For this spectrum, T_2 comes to 6.88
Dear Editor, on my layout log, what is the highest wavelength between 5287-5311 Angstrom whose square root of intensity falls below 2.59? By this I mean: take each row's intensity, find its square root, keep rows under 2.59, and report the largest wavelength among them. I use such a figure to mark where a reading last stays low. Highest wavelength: 5307.65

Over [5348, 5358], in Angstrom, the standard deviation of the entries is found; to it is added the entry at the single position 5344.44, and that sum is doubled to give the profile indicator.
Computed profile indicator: 12.7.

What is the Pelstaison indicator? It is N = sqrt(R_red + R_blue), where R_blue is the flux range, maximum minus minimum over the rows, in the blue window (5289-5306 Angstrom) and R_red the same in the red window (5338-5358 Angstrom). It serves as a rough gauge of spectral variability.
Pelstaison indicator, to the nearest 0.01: 2.11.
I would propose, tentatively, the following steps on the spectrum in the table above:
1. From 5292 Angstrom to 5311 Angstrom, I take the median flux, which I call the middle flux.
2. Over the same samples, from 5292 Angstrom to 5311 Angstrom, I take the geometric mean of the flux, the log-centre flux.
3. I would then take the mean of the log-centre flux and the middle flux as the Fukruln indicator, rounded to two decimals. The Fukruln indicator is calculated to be 7.08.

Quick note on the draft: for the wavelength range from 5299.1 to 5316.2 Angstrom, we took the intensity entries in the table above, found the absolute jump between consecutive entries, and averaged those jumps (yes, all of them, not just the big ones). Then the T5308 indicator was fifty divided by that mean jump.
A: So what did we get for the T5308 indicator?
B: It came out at 63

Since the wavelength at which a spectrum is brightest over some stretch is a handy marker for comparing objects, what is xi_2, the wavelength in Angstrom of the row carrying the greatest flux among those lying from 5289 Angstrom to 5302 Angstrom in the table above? 5293.00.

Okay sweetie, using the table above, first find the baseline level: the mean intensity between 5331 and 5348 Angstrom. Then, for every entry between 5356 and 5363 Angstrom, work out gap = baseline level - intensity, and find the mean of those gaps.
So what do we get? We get -0.6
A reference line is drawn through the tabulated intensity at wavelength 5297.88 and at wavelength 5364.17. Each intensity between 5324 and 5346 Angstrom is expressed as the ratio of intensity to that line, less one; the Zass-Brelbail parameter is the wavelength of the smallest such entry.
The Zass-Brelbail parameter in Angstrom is 5327.24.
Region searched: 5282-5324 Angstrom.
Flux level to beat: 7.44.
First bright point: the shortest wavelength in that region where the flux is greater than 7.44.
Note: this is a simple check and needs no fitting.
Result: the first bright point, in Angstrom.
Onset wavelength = 5288.13 Angstrom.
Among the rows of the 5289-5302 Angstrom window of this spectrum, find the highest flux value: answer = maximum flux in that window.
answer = 7.877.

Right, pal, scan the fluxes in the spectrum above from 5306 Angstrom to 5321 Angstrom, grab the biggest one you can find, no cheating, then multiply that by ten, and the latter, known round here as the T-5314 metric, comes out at 76.3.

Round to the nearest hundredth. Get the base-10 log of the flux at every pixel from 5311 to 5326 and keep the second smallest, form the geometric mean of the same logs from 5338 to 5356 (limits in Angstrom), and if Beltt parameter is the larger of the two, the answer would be 0.83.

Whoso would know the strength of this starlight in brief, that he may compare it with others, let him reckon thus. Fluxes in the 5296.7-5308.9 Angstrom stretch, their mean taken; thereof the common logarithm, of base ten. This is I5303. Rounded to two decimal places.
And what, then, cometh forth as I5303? 0.84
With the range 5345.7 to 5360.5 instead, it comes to 0.87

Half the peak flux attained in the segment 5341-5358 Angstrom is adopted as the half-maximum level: 3.9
